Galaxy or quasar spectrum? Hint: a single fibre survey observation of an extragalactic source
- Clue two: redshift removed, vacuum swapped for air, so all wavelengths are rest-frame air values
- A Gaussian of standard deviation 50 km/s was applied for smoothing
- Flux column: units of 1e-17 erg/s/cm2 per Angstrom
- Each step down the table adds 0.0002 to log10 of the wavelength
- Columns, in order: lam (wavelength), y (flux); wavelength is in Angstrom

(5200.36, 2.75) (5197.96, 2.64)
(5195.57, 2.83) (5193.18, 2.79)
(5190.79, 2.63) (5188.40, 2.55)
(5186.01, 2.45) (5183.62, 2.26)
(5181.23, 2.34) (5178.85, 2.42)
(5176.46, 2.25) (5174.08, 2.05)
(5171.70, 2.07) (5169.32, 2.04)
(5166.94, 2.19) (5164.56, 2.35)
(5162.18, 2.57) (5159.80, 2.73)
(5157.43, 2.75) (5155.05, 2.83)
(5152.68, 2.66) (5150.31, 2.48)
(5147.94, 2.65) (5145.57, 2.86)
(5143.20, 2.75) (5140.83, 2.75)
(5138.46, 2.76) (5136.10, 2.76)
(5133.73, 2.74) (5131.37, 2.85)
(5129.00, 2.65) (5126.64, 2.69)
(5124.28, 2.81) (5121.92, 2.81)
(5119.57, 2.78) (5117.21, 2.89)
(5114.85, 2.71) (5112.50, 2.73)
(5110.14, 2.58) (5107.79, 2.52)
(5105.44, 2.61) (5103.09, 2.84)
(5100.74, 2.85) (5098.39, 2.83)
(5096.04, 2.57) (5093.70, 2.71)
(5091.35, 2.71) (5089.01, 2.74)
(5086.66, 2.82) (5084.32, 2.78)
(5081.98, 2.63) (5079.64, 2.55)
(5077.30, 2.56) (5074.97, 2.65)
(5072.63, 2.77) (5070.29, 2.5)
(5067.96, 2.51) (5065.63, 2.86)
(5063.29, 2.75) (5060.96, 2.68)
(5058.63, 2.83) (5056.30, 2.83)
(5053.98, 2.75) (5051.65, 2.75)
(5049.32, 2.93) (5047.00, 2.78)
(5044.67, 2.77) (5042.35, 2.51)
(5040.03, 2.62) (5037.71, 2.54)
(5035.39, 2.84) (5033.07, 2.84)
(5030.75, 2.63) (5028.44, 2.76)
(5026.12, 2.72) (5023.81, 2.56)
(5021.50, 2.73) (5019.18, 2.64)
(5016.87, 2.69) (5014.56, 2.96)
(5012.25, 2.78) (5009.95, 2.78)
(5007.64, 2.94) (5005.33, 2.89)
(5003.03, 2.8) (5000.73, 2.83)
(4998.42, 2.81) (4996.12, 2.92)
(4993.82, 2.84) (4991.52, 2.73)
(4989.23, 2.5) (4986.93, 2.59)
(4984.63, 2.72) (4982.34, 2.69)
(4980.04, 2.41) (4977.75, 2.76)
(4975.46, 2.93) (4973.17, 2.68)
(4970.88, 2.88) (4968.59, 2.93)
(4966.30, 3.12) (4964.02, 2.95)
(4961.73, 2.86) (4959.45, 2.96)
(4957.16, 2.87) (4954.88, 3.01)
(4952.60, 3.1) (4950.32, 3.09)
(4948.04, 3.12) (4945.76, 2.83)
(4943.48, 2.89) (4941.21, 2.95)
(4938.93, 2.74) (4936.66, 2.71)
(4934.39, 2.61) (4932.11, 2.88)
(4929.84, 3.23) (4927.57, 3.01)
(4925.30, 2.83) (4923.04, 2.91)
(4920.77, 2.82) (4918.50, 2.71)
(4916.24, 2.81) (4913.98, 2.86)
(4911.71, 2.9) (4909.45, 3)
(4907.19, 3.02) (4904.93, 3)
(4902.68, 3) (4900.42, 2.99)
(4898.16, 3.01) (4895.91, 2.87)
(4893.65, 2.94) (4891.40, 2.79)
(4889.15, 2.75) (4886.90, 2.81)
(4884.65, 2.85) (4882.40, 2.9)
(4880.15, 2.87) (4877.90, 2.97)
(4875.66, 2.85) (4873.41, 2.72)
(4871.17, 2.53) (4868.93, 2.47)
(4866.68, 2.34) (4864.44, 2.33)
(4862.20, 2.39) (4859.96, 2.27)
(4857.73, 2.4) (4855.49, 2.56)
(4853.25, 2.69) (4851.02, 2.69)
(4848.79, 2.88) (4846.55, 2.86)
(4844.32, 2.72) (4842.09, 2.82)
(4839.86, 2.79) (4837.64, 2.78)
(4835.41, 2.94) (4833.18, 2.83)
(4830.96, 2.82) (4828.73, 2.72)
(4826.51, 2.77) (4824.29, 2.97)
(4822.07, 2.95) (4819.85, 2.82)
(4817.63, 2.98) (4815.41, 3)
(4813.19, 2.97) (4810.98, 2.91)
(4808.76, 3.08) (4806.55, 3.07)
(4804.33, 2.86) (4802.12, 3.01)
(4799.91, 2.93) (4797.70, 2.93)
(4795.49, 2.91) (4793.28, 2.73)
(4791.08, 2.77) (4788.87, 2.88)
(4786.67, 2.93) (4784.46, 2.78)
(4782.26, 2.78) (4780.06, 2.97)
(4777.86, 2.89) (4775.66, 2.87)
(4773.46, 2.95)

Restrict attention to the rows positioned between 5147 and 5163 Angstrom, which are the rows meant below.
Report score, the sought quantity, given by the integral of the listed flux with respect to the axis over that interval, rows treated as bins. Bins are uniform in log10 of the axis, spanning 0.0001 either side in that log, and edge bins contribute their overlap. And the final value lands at 43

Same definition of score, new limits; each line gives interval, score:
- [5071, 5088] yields 45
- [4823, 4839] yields 45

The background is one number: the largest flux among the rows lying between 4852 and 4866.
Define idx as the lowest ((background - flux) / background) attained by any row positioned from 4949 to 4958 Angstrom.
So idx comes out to -0.15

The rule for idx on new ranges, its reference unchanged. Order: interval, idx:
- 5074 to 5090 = -0.05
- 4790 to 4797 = -0.08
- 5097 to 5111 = -0.06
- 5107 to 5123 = -0.07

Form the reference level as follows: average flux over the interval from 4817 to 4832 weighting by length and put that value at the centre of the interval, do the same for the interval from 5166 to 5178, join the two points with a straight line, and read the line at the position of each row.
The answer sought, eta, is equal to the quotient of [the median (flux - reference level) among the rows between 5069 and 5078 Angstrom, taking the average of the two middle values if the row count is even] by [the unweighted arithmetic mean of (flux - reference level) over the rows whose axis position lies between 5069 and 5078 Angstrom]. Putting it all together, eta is 0.96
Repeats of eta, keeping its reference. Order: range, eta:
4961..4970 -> 0.94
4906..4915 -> 1.02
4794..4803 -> 0.55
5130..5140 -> 0.98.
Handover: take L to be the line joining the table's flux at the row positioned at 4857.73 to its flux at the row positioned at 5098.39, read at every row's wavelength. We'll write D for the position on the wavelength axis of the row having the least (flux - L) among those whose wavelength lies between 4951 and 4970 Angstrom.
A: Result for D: 4961.73 Angstrom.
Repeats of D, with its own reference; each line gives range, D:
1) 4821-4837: 4828.73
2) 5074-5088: 5079.64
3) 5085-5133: 5107.79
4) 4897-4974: 4934.39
